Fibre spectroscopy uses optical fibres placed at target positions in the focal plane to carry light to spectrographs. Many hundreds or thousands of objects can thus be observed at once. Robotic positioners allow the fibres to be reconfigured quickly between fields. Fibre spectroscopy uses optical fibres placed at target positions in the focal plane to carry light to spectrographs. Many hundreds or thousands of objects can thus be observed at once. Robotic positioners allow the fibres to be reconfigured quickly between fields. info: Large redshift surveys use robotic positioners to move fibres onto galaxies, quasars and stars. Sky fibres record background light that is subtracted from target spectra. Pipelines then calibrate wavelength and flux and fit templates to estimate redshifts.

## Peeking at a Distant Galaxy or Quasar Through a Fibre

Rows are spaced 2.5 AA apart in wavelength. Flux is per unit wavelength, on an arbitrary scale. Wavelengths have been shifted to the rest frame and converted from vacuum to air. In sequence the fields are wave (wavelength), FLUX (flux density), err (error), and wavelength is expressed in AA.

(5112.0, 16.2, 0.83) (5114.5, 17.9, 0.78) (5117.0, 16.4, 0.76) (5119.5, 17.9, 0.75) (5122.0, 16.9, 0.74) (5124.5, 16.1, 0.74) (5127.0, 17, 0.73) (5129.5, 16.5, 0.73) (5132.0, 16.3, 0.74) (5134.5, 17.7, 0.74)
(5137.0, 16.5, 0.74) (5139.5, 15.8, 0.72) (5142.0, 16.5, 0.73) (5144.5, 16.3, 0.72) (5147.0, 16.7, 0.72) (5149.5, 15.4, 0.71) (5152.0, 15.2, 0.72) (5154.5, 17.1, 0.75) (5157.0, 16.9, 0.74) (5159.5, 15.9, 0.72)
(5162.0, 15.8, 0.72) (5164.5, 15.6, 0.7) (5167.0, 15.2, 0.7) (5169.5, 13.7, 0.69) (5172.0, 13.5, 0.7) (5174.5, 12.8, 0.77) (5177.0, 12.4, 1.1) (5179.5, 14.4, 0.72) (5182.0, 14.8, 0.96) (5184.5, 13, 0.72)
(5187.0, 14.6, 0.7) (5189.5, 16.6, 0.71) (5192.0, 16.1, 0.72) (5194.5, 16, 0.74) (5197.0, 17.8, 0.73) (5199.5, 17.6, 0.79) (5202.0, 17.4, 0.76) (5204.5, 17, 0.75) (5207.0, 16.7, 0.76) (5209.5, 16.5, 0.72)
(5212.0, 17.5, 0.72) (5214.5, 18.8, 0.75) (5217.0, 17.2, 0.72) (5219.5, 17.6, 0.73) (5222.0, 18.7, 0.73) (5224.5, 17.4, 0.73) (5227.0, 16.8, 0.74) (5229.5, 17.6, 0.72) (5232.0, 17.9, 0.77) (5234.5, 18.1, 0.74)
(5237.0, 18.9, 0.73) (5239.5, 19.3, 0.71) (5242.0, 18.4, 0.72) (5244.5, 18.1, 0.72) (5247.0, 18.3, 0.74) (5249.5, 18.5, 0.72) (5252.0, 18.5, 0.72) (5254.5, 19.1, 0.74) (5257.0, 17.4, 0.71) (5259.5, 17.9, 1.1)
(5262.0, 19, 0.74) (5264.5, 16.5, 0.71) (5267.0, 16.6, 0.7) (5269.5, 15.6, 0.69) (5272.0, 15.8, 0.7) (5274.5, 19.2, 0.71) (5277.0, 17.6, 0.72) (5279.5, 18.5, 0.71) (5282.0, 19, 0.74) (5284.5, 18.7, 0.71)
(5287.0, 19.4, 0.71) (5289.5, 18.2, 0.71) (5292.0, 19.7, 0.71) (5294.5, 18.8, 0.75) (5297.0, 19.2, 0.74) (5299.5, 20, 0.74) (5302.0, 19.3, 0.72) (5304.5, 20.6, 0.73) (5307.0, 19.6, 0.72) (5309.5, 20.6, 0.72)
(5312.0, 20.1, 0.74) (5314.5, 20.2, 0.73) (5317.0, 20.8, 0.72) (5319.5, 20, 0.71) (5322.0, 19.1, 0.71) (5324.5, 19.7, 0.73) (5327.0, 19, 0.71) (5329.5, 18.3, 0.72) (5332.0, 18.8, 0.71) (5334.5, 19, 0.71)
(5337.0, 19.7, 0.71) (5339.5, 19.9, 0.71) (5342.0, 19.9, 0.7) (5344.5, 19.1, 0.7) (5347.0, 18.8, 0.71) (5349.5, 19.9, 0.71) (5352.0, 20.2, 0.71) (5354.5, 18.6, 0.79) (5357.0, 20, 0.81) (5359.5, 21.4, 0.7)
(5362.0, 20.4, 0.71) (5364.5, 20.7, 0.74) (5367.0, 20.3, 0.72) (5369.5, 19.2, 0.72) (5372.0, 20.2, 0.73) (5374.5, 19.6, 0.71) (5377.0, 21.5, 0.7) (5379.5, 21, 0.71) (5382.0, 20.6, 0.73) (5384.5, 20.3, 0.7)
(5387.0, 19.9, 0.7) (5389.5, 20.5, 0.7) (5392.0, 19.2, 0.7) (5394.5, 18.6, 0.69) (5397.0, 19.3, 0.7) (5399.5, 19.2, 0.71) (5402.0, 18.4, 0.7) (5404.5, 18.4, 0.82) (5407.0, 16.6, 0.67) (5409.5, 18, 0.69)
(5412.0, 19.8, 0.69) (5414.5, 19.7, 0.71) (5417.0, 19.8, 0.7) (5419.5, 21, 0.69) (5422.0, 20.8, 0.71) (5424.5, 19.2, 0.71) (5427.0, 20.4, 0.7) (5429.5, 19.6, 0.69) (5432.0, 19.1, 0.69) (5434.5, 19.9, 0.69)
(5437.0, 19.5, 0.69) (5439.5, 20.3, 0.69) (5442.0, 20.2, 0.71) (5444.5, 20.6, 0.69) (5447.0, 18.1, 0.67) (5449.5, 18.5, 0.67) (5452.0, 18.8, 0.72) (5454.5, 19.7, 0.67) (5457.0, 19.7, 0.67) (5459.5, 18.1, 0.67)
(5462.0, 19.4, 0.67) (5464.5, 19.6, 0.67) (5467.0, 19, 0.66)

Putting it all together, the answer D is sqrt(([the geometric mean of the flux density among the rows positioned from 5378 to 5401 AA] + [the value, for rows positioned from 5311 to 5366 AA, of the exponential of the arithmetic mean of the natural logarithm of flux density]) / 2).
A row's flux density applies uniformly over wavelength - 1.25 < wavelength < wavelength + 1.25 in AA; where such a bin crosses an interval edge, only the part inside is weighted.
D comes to 4.45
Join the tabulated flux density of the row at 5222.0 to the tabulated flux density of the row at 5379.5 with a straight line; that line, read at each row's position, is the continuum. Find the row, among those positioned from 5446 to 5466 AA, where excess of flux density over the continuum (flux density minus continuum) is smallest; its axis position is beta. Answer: 5459.5 AA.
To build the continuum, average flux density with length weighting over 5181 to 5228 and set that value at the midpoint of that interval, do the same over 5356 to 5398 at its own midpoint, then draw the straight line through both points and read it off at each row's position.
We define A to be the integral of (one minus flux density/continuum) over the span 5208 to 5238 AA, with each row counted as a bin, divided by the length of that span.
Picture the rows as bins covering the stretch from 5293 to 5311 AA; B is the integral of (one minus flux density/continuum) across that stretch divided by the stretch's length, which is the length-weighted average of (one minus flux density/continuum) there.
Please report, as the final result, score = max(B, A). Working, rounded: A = -0.036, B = -0.056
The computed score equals -0.04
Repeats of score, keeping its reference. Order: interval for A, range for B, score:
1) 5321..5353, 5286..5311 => 0.00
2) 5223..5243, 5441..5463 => 0.11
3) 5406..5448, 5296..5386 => 0.07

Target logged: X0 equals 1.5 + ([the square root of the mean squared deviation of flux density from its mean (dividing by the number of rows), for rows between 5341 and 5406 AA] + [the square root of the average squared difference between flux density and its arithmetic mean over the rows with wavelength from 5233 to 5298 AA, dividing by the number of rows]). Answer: 3.4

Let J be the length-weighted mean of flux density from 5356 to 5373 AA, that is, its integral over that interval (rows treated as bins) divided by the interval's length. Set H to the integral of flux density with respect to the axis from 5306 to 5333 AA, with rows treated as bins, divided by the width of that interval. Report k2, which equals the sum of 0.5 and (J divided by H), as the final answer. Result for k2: 1.53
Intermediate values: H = 19.7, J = 20.3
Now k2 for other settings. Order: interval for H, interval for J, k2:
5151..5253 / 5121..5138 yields 1.51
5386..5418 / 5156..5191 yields 1.27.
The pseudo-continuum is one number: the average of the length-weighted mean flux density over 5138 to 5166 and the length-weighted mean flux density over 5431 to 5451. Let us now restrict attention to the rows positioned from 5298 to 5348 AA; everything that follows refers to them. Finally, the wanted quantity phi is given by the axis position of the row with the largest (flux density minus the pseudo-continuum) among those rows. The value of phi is 5317.0 AA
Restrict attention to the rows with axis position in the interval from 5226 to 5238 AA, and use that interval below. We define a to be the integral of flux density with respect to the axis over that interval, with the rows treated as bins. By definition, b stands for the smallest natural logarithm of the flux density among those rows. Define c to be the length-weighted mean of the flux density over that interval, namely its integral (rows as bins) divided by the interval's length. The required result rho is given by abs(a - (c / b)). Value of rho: 208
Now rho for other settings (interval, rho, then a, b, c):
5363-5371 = 154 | 161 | 2.955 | 20.1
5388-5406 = 337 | 343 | 2.912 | 19.1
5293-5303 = 187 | 193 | 2.934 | 19.3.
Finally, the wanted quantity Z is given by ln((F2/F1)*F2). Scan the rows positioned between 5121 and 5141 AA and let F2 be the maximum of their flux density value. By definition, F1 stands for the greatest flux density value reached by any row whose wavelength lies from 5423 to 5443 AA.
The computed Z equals 2.7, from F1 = 20.4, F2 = 17.7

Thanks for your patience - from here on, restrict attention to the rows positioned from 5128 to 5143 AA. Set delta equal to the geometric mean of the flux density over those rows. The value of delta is 17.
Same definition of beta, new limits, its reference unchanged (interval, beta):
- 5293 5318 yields 5294.5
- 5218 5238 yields 5227.0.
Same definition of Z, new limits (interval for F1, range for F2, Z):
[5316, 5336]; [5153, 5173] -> 2.6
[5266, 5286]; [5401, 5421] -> 3.1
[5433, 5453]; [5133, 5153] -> 2.7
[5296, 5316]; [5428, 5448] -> 3.0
